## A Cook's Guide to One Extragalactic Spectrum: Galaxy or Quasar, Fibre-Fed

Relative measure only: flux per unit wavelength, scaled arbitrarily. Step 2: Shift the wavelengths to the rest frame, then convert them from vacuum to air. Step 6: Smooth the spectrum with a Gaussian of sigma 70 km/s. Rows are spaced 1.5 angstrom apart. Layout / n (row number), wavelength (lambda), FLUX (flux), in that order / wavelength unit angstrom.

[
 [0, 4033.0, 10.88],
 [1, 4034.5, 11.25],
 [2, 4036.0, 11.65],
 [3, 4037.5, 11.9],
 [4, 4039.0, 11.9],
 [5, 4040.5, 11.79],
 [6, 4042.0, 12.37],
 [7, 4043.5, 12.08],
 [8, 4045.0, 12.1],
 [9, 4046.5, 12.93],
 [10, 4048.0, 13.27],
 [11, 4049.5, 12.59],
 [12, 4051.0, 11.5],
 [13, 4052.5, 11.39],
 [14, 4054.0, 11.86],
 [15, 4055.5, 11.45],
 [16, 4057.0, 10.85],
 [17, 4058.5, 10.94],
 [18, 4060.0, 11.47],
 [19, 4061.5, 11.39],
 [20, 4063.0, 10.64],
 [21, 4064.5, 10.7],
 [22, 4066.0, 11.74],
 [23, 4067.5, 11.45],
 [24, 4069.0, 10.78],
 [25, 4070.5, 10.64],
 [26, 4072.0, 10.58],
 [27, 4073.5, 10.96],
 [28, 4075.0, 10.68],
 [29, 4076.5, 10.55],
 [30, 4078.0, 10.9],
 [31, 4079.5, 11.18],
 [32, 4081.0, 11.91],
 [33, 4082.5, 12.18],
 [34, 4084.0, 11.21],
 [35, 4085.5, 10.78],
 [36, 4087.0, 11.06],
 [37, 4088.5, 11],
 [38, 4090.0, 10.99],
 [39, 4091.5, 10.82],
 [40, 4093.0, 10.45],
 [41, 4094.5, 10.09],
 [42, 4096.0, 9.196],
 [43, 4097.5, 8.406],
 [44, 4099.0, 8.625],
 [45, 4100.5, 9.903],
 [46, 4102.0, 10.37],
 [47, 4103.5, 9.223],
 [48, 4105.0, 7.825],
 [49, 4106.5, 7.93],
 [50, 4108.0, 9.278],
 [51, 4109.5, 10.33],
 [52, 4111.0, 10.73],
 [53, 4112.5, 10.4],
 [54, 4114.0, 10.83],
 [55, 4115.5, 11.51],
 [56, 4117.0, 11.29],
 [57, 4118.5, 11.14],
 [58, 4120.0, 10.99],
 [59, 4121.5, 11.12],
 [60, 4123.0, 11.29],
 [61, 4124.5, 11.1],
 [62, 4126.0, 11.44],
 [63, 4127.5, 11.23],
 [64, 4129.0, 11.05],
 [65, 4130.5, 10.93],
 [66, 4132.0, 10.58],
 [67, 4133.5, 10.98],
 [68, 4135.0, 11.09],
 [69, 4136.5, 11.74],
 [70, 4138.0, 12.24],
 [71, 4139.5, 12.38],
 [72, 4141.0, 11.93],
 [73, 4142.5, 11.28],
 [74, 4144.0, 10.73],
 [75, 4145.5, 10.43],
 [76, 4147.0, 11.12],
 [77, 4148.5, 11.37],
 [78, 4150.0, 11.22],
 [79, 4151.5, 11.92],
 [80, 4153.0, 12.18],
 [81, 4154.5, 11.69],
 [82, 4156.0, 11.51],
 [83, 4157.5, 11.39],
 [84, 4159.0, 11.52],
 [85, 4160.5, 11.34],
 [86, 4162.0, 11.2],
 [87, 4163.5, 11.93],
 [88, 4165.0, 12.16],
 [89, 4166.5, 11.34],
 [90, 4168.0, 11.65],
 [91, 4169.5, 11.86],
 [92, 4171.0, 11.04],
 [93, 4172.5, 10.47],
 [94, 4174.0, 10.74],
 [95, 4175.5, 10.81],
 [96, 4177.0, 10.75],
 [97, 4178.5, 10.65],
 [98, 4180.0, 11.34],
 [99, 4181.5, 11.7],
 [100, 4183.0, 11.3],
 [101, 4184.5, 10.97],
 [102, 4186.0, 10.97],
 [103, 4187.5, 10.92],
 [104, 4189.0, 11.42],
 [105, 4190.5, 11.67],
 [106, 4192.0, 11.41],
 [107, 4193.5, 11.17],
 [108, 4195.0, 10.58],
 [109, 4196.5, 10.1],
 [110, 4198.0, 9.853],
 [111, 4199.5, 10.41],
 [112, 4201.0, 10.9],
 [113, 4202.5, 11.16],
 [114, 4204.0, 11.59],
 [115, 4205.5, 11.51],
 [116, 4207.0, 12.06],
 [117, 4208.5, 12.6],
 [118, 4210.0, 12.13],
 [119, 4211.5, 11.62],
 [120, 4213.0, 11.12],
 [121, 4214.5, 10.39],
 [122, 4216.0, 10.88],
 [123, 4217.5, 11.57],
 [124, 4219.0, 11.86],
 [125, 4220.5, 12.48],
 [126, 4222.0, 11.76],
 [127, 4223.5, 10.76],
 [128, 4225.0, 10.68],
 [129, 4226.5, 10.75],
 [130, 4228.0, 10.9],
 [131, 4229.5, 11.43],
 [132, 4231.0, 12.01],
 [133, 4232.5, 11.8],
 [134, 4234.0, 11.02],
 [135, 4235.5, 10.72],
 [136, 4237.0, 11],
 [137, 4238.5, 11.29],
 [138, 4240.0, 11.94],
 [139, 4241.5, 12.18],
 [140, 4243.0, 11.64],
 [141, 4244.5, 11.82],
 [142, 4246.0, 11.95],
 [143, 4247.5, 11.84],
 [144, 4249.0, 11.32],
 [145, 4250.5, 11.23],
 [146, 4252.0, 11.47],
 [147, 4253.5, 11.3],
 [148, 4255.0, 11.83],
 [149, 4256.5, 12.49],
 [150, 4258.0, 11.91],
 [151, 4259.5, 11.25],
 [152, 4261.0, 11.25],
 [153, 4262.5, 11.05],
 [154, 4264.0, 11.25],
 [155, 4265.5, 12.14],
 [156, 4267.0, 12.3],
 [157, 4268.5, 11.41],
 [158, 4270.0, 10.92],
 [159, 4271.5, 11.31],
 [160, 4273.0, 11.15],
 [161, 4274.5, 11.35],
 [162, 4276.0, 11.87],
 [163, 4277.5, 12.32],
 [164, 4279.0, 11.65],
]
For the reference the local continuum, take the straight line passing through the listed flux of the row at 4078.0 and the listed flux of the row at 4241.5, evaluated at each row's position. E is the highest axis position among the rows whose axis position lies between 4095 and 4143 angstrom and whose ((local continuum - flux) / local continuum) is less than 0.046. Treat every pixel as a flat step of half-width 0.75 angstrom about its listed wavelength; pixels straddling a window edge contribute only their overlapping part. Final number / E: 4142.5 angstrom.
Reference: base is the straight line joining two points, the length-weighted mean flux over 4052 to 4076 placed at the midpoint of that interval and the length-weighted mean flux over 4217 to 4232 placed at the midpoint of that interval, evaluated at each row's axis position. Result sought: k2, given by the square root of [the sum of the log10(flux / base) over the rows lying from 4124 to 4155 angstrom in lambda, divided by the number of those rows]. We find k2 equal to 0.064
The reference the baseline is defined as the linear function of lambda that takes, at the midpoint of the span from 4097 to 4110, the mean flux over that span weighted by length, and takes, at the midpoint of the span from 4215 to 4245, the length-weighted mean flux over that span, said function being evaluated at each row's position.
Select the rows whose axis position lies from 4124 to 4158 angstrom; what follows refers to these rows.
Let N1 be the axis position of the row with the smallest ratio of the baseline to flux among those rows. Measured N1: 4139.5 angstrom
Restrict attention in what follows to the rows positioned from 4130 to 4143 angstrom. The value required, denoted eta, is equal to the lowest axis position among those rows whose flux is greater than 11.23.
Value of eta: 4136.5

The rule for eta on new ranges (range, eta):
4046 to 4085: 4046.5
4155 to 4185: 4156.0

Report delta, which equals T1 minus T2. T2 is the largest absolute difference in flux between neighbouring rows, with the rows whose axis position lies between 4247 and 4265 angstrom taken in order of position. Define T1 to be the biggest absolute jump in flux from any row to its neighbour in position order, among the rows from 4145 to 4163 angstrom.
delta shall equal 0.0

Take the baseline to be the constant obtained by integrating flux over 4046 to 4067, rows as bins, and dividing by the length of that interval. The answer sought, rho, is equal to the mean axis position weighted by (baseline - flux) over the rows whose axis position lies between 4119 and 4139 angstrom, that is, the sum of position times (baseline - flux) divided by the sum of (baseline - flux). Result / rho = 4126.8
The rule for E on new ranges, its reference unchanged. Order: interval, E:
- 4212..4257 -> 4256.5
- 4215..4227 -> 4222.0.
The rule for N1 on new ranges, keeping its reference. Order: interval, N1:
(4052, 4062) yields 4054.0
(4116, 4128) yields 4117.0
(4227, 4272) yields 4231.0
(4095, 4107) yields 4102.0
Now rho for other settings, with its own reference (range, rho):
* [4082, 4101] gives 4095.6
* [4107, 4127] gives 4113.6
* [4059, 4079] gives 4070.8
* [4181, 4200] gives 4193.9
